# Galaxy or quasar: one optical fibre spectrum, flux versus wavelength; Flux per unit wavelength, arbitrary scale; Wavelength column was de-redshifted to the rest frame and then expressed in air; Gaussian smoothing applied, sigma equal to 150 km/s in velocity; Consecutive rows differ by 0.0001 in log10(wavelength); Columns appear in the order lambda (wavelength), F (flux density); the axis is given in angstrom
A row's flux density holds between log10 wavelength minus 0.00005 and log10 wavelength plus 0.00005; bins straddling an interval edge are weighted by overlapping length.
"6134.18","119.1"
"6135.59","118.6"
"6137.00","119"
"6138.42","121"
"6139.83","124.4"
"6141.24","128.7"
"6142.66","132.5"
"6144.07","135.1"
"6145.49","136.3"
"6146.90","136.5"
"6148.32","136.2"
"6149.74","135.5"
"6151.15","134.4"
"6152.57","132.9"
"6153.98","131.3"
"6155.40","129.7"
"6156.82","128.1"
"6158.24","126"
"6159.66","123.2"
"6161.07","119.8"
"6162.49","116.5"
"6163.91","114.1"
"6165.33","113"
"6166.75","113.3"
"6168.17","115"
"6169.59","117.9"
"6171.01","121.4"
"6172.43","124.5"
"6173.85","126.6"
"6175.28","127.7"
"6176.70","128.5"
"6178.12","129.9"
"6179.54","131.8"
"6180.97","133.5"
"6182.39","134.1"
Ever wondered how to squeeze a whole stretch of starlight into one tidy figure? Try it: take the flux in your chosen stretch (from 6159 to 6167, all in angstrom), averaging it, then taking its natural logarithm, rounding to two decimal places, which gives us 4.76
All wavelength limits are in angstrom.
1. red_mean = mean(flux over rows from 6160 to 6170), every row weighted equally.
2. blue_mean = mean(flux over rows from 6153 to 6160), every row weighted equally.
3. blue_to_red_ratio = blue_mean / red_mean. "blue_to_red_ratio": 1.10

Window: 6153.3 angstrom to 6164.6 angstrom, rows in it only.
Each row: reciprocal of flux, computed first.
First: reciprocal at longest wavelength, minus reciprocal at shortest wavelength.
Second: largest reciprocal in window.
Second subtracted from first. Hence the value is -0.0076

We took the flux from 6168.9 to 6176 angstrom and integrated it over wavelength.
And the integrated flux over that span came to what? 878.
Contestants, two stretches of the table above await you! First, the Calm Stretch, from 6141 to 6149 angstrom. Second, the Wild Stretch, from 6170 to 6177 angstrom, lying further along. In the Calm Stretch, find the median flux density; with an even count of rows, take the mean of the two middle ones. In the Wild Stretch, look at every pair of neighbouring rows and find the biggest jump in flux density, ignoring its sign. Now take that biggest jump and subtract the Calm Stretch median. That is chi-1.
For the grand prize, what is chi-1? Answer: -133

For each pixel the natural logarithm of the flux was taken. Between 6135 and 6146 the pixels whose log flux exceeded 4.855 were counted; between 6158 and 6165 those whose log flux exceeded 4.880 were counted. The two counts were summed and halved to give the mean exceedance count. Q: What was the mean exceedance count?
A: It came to 2.0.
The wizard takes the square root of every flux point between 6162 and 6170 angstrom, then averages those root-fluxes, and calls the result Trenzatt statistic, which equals 10.7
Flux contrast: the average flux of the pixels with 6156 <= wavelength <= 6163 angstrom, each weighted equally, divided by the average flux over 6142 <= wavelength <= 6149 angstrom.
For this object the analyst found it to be 0.91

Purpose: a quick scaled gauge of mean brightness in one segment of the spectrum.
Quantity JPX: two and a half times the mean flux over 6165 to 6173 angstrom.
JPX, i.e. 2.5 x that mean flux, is 294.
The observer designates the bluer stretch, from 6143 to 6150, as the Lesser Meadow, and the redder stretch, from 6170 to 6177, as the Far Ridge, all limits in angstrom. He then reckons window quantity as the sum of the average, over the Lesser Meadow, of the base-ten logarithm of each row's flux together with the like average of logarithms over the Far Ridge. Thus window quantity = 4.23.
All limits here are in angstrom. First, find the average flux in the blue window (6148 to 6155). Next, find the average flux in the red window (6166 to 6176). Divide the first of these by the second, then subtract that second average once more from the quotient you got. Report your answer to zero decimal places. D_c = -120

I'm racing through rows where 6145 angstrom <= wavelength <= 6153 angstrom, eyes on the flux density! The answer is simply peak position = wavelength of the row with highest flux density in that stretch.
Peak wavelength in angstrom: 6146.90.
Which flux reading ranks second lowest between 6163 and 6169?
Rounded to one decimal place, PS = 113.3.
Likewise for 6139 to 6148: 128.7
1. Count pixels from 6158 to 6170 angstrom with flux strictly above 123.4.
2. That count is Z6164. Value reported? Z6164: 1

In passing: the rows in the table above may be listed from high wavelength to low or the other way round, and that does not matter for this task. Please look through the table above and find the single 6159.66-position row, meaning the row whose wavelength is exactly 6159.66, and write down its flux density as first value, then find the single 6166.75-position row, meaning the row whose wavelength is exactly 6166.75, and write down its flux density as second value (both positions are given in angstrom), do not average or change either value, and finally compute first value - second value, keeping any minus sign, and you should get 10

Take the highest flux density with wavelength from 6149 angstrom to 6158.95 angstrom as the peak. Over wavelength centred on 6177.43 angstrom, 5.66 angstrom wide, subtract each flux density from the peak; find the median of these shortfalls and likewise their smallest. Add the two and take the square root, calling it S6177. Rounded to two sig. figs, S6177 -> 3.2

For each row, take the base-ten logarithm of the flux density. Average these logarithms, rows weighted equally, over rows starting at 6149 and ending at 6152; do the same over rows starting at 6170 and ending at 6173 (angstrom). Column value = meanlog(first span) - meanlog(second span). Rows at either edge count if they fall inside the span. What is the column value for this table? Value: 0.040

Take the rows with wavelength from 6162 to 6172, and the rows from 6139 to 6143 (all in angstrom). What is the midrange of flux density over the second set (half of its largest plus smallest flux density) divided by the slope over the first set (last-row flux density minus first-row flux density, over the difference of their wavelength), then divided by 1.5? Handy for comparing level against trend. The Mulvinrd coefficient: 149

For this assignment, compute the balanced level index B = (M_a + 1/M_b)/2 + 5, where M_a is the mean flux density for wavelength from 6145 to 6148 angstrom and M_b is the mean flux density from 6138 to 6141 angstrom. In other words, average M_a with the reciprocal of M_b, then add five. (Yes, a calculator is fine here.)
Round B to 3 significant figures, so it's 73.2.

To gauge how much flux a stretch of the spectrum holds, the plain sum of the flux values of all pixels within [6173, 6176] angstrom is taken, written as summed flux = 254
